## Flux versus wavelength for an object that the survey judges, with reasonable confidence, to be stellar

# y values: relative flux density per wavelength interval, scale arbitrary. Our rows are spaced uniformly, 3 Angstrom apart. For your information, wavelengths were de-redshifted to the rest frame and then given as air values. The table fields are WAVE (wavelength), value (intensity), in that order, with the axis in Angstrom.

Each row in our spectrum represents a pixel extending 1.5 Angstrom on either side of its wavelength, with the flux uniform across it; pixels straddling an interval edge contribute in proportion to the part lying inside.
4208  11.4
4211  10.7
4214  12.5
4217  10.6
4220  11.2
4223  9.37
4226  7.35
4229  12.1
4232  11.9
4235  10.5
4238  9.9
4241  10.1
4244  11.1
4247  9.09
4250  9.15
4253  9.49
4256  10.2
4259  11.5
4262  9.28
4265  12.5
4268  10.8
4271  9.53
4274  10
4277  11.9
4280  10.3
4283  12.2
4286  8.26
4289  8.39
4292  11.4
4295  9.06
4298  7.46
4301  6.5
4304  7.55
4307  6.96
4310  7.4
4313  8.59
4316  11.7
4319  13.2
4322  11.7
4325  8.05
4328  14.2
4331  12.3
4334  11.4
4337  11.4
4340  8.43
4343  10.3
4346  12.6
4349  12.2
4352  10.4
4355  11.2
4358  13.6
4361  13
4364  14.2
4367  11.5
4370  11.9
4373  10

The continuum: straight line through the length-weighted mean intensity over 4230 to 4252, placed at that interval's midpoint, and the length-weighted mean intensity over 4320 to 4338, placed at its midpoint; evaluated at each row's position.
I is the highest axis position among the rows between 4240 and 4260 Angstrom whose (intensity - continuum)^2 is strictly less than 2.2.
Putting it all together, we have 4259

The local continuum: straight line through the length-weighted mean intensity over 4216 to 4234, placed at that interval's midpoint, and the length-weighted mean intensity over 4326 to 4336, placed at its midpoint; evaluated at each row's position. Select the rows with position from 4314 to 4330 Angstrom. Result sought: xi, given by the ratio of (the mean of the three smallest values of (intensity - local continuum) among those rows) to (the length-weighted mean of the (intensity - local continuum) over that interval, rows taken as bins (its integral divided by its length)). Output 3.4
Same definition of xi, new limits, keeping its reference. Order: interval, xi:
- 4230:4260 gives 3.4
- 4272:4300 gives 2.1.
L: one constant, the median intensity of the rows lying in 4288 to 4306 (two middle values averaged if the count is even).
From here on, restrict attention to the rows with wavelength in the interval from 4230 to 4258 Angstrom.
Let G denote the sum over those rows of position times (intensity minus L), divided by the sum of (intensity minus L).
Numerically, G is 4242.1 Angstrom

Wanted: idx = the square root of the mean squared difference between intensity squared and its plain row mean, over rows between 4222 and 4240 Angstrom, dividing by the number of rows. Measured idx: 31.7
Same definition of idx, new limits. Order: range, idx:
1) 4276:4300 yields 34.0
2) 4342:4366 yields 32.8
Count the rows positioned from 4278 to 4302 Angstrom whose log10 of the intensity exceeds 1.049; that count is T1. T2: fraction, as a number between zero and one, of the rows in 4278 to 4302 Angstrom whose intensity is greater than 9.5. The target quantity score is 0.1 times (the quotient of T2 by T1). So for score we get 0.019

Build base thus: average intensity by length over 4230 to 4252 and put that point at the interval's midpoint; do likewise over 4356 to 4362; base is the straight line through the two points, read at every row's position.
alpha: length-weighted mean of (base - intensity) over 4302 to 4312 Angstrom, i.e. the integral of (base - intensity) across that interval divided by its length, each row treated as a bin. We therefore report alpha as 4.6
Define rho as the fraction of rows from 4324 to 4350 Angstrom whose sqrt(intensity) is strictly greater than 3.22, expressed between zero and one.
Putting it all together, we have 0.67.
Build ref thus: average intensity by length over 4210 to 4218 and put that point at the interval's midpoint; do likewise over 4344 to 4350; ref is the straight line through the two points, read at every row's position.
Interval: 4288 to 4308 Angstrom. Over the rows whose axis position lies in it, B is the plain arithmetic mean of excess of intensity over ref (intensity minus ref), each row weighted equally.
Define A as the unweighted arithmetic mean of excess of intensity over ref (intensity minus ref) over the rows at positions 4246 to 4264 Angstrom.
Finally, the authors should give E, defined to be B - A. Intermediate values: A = -1.83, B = -3.7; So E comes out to -1.9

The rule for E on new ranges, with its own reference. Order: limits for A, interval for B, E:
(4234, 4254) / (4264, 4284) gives 0.9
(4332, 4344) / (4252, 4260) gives 0.6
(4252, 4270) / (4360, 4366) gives 2.3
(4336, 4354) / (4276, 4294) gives -0.1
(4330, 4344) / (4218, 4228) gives -0.7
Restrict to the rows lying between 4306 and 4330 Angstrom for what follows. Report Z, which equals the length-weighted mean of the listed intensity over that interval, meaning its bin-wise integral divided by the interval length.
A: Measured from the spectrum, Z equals 10.3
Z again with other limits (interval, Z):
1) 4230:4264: 10.3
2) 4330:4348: 11.1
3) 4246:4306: 9.7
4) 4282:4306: 8.7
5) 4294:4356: 10.1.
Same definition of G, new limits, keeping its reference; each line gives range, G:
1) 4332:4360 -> 4347.4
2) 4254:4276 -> 4264.5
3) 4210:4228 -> 4215.7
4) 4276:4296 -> 4284.1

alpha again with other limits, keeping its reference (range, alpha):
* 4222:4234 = -0.3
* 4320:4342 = 1.4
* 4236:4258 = 0.5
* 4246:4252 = 1.3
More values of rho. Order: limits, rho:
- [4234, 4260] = 0.33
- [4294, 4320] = 0.22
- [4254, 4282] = 0.44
